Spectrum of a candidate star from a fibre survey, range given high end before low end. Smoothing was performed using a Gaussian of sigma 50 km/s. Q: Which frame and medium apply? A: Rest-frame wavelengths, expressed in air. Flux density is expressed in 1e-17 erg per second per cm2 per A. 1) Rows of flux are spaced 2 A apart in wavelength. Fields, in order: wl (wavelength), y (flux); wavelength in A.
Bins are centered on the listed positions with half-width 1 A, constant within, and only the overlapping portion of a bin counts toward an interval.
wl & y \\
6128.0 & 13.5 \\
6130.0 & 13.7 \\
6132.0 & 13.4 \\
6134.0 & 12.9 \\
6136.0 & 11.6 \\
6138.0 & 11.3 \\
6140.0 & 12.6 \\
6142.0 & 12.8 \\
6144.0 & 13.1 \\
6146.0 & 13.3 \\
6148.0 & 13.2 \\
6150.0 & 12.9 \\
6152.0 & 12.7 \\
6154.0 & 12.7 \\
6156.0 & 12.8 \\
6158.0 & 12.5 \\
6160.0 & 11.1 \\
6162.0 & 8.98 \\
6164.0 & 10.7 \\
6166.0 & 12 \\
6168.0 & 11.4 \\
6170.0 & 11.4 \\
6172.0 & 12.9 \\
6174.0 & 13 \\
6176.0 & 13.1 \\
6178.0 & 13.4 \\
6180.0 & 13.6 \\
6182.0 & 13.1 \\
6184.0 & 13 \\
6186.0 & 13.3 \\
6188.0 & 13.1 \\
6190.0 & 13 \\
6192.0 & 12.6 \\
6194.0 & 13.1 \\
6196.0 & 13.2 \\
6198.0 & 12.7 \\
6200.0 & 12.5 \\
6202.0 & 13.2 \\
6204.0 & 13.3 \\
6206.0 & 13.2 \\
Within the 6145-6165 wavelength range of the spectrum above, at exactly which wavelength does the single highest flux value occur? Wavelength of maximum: 6146.0 A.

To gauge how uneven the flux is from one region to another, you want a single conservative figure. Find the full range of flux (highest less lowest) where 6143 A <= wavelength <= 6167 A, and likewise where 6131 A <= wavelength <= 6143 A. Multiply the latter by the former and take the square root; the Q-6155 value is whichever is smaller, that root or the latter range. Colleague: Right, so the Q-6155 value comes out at 2.1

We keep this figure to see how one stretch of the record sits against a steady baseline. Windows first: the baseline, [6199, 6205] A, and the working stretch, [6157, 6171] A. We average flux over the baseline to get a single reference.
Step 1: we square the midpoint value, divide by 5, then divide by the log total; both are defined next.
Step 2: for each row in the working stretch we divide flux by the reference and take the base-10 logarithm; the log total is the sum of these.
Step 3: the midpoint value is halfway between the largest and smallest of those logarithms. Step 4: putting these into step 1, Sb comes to -0.0033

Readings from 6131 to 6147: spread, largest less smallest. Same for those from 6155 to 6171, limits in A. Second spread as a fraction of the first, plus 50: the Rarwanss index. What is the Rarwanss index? 51.8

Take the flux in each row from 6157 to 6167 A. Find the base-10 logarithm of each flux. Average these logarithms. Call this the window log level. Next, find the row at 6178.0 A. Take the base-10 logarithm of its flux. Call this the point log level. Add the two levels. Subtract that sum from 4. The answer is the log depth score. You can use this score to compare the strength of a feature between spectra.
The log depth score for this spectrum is 1.83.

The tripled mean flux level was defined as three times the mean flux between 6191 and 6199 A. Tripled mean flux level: 38.7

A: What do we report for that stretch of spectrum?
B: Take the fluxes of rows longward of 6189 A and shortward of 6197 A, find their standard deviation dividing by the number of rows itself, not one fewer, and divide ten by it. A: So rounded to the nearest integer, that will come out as 44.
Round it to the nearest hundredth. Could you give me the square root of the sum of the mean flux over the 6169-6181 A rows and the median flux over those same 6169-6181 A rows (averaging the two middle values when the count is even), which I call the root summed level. 5.09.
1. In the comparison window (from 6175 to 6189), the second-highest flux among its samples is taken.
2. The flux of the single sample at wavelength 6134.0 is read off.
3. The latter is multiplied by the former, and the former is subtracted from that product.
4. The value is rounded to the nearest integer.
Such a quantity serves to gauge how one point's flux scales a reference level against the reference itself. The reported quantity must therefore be 159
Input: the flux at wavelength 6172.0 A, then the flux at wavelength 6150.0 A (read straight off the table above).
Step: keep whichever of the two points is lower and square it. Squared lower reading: 166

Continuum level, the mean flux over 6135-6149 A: 12.6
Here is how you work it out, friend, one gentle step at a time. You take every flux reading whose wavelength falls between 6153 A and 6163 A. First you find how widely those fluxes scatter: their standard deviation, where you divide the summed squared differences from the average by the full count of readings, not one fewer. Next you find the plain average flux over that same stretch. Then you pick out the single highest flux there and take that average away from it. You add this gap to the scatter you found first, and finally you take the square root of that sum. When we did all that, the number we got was 1.62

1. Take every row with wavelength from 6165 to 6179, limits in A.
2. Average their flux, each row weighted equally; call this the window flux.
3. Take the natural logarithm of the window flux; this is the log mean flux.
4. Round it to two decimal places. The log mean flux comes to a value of 2.52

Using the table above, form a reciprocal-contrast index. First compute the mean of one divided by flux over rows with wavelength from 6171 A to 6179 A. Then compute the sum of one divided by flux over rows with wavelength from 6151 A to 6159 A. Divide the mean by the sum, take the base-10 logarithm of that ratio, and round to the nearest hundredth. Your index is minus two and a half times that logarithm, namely 1.54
